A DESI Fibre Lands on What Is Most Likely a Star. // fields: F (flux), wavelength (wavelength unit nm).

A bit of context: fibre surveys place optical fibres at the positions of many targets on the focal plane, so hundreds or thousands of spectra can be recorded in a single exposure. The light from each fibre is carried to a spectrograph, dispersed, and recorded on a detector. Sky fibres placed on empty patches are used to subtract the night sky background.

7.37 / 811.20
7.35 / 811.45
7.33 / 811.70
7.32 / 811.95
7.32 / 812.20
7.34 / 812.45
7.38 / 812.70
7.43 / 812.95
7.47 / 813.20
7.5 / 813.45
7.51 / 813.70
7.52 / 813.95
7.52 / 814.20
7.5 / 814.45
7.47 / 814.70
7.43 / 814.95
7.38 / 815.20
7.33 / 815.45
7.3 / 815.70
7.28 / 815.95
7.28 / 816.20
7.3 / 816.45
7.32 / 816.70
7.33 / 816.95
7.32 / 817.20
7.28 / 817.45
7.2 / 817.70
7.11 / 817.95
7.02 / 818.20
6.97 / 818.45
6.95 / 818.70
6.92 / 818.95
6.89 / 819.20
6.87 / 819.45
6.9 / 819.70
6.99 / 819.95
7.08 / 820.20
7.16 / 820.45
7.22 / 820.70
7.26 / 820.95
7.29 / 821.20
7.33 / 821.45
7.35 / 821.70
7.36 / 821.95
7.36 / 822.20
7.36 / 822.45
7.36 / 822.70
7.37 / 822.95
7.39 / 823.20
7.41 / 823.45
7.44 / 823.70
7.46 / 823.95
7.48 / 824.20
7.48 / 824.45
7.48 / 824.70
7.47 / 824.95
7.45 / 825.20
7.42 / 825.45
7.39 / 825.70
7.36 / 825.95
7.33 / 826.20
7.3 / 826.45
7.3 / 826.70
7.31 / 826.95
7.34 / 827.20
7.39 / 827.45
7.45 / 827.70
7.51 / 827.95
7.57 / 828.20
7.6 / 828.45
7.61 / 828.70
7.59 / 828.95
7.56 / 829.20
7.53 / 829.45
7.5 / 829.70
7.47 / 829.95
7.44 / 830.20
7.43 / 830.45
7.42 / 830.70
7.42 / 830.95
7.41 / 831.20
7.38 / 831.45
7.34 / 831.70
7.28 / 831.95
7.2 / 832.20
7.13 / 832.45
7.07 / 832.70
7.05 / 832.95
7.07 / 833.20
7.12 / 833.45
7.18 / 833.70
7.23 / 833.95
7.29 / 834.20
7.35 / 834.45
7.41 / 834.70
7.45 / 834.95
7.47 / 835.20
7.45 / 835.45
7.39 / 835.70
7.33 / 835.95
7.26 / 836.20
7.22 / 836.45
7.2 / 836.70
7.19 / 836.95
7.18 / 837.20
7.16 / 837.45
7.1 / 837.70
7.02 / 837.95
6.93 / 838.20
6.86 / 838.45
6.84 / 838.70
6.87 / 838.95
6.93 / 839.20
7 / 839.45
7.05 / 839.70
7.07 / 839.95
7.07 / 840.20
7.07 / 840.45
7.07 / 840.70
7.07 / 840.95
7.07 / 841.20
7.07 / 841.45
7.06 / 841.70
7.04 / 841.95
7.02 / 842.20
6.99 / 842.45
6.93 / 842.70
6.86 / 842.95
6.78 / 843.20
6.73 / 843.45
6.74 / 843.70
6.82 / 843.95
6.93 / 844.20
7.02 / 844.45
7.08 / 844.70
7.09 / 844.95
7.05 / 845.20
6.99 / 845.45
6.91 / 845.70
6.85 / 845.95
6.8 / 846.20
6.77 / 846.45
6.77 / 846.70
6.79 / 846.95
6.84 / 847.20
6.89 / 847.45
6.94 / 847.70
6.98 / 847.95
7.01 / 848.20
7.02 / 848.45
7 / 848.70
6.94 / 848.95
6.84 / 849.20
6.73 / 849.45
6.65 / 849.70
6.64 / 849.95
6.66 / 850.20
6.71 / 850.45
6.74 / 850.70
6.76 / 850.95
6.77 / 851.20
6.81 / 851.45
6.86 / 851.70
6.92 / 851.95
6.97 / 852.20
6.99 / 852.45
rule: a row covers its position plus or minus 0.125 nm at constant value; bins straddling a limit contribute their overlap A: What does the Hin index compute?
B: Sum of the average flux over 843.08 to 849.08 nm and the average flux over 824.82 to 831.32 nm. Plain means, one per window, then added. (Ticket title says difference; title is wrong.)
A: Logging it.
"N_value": 14.4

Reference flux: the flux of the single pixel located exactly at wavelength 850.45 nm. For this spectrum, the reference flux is 6.71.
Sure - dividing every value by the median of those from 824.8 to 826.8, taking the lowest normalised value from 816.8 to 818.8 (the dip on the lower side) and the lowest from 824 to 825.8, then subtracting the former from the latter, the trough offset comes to 0.06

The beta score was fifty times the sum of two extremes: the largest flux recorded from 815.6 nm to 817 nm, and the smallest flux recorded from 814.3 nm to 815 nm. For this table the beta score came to 738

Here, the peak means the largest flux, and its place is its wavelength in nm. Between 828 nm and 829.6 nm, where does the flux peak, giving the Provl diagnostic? 828.70 nm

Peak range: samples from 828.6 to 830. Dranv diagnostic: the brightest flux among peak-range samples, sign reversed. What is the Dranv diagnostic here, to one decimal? -7.6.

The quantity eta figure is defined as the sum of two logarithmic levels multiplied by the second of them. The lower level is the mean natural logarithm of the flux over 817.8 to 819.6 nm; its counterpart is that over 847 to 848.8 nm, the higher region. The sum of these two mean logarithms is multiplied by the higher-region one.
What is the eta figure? 7.52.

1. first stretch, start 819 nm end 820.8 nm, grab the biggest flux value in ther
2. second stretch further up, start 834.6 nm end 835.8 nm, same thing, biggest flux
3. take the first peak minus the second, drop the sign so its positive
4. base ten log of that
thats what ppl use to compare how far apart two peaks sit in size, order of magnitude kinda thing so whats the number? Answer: -0.60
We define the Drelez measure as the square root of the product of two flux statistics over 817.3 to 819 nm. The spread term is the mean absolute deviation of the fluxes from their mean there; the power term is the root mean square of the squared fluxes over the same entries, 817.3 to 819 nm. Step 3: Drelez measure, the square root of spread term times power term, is 2.4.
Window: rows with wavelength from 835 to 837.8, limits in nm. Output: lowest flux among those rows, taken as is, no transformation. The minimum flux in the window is 7.1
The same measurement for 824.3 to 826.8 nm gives 7.3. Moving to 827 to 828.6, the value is 7.34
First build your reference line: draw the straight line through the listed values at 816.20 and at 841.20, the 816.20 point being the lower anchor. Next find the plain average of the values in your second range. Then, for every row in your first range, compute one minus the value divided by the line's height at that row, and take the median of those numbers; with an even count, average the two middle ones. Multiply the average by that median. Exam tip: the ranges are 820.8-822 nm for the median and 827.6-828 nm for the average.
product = -0.10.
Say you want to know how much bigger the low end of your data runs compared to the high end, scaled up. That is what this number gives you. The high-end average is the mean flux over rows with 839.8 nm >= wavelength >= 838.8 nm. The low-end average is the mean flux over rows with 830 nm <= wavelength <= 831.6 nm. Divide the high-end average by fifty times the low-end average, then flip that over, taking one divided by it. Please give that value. 53.3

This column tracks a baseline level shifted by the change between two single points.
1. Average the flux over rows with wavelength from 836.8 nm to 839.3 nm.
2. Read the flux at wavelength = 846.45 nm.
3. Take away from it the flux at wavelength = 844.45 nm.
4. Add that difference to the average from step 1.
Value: 6.76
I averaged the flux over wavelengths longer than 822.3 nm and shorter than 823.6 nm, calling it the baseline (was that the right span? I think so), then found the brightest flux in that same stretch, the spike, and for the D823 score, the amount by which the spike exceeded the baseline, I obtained 0.03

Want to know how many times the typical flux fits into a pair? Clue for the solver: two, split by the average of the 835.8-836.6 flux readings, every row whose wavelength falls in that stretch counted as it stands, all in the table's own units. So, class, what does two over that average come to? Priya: 0.275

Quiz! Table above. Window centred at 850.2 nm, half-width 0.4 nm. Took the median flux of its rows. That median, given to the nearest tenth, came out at 6.7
